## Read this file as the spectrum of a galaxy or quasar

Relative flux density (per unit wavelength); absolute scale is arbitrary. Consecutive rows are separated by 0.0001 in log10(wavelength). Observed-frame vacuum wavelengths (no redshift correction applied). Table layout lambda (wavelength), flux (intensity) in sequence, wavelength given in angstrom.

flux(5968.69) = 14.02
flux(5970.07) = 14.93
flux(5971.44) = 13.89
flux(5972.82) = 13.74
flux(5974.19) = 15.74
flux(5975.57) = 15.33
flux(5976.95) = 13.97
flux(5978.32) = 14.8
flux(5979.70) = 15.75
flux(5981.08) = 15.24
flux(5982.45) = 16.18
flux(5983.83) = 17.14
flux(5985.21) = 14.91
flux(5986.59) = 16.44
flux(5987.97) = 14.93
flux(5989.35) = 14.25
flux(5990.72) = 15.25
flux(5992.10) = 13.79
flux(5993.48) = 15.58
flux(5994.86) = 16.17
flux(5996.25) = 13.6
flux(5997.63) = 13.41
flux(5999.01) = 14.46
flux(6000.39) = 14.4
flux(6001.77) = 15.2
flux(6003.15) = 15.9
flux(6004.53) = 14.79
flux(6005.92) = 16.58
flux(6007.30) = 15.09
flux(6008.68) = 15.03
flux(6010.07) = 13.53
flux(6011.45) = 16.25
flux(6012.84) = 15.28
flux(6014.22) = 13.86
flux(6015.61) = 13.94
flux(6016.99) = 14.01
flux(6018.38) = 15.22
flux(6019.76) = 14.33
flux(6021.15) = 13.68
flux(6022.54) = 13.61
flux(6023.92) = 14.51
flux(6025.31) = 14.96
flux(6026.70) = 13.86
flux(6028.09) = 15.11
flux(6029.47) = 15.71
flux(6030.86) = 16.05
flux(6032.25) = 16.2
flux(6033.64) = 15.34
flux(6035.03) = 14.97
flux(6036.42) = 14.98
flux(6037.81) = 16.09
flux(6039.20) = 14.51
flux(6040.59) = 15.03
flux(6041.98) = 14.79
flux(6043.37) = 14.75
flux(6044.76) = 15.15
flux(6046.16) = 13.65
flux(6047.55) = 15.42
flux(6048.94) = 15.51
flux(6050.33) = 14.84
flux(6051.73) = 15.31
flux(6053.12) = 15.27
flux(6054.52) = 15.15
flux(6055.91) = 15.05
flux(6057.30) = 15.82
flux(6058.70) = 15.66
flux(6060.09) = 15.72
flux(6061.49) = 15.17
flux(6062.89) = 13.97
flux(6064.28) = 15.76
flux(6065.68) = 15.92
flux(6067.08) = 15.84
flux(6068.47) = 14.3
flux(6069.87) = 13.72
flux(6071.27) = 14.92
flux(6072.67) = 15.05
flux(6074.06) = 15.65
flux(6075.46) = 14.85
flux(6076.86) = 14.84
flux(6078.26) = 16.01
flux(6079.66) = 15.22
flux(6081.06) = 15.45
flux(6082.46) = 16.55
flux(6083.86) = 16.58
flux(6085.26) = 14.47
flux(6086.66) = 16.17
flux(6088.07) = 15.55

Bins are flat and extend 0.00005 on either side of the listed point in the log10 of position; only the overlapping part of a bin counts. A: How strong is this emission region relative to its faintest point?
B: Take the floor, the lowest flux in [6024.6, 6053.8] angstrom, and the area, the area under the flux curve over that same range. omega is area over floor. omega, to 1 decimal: 32.3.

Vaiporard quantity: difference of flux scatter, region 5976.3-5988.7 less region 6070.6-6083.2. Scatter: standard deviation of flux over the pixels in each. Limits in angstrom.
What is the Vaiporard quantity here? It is 0.4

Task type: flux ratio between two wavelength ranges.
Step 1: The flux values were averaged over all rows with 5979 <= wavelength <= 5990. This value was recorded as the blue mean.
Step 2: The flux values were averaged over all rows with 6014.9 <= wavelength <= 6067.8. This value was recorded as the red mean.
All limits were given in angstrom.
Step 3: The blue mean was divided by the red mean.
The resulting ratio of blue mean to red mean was 1.04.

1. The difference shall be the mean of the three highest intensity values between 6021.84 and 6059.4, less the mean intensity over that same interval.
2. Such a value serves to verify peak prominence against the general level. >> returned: 1.0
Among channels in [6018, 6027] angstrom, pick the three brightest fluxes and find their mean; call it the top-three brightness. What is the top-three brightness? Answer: 14.9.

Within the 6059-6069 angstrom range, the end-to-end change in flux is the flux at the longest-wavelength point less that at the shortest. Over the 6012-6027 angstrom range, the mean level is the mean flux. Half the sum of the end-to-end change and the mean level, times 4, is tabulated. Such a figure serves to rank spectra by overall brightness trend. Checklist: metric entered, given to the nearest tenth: 25.8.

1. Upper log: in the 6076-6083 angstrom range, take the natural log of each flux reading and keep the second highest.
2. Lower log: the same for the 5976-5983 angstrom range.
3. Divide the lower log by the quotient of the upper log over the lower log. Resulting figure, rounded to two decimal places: 2.74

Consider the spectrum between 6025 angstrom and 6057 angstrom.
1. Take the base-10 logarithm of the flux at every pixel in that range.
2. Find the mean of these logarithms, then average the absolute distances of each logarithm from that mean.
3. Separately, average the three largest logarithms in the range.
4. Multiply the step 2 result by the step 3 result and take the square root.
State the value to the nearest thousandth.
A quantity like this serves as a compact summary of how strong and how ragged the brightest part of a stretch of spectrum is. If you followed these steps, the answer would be 0.122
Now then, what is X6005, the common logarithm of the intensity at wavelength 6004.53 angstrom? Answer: 1.17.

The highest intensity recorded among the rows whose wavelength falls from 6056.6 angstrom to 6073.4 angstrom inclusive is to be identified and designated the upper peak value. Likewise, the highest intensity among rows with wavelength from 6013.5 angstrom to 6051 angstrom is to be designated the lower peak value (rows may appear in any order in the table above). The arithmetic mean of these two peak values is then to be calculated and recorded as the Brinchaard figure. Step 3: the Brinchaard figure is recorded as 16.1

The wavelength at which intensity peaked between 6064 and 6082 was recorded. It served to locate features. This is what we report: 6078.26 angstrom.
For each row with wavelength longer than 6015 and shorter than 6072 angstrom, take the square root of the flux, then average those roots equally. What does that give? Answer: 3.868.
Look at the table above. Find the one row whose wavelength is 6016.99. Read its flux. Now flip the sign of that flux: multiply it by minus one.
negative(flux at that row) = -14.0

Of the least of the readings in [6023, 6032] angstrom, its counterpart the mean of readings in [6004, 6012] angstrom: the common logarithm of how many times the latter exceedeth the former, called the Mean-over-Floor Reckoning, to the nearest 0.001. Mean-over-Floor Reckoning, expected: 0.040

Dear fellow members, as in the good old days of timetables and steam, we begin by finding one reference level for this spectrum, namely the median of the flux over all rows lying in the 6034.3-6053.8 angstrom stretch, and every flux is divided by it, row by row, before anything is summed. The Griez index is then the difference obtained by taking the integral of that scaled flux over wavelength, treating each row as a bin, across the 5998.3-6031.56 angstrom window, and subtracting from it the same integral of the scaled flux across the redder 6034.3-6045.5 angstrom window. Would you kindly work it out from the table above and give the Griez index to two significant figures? 22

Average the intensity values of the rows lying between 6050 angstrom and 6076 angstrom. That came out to 15.16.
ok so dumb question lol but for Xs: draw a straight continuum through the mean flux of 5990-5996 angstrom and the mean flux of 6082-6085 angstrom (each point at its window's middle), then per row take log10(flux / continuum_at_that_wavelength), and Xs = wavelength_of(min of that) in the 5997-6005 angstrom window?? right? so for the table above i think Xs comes 5997.63 angstrom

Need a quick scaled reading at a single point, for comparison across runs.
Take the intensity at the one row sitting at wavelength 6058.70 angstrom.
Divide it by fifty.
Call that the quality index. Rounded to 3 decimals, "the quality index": 0.313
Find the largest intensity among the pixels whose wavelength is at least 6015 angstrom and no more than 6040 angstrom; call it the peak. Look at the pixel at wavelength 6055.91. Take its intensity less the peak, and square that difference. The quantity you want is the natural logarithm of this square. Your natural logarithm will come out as 0.3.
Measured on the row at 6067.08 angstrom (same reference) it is -2.0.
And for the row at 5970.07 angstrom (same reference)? 0.5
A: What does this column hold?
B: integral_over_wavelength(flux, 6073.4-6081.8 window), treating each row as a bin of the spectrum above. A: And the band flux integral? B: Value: 128.8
